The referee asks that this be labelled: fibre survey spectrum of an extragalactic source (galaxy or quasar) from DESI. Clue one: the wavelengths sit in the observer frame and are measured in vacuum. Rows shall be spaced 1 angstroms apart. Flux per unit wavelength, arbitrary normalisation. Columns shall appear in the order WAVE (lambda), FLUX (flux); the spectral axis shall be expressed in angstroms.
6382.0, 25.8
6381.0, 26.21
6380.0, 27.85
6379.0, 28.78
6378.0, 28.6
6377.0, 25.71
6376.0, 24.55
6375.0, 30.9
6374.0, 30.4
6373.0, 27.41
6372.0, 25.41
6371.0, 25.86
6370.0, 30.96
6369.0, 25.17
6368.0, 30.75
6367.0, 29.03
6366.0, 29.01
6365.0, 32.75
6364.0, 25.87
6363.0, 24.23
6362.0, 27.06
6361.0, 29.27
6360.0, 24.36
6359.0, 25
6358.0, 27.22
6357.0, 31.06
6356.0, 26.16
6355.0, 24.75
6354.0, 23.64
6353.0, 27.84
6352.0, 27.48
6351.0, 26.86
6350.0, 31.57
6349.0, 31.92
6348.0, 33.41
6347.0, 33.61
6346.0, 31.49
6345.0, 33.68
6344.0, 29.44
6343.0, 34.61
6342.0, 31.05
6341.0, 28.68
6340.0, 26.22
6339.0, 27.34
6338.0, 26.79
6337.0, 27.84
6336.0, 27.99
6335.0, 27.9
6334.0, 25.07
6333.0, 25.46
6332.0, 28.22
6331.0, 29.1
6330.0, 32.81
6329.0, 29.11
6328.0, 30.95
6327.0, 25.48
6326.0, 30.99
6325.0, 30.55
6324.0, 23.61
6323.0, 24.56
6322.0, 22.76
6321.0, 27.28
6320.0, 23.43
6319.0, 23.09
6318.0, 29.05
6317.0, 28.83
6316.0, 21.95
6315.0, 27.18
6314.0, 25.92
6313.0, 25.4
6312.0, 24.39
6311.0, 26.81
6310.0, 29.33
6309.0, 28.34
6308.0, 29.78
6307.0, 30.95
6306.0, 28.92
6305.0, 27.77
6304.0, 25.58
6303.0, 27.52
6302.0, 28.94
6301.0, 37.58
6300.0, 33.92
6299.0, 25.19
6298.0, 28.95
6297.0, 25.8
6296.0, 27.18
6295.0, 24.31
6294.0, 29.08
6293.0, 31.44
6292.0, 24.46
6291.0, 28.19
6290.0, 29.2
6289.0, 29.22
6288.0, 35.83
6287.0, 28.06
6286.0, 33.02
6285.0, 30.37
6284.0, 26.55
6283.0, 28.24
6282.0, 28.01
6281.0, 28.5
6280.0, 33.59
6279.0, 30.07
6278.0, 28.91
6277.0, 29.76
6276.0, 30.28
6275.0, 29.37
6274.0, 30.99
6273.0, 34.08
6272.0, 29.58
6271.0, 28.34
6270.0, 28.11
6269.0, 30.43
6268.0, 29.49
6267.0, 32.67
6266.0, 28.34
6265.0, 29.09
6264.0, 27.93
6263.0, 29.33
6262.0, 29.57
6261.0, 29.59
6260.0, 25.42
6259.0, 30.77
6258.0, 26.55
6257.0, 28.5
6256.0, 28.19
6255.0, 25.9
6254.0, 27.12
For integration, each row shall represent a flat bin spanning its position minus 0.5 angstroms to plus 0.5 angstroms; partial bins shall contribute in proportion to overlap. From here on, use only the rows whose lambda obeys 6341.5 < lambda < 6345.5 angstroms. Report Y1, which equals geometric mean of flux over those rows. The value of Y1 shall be 32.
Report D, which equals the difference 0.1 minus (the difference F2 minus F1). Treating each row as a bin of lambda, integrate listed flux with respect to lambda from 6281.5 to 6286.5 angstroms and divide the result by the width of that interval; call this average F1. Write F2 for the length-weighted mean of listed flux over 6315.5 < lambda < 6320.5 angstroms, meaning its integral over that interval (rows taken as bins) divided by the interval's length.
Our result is 4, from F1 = 29.2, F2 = 25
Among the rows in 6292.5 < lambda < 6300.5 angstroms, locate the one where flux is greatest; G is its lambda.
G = 6300.0 angstroms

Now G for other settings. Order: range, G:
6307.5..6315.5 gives 6308.0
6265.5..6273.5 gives 6273.0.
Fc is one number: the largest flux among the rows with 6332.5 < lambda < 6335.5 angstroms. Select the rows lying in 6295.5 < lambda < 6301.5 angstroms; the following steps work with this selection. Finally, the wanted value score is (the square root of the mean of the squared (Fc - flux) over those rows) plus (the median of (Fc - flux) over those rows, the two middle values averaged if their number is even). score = 4.7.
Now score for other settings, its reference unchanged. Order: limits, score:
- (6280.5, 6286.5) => 1.9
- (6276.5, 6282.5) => 1.2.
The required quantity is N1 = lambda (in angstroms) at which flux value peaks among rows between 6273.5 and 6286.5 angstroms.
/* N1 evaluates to 6280.0 angstroms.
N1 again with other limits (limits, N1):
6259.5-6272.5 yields 6267.0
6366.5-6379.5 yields 6370.0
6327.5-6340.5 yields 6330.0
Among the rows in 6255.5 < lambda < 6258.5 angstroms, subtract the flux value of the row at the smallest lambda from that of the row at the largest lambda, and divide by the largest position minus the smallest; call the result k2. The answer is -0.8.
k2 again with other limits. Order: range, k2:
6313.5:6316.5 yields -2.0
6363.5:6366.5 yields 1.6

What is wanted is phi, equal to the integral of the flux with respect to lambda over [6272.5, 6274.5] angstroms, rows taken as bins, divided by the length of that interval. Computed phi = 32.5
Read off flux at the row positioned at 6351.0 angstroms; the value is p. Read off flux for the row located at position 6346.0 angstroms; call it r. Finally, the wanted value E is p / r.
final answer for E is 0.85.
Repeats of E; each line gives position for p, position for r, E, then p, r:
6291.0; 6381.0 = 1.08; 28.19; 26.21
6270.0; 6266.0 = 0.99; 28.11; 28.34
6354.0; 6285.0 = 0.78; 23.64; 30.37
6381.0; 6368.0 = 0.85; 26.21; 30.75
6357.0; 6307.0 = 1.00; 31.06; 30.95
